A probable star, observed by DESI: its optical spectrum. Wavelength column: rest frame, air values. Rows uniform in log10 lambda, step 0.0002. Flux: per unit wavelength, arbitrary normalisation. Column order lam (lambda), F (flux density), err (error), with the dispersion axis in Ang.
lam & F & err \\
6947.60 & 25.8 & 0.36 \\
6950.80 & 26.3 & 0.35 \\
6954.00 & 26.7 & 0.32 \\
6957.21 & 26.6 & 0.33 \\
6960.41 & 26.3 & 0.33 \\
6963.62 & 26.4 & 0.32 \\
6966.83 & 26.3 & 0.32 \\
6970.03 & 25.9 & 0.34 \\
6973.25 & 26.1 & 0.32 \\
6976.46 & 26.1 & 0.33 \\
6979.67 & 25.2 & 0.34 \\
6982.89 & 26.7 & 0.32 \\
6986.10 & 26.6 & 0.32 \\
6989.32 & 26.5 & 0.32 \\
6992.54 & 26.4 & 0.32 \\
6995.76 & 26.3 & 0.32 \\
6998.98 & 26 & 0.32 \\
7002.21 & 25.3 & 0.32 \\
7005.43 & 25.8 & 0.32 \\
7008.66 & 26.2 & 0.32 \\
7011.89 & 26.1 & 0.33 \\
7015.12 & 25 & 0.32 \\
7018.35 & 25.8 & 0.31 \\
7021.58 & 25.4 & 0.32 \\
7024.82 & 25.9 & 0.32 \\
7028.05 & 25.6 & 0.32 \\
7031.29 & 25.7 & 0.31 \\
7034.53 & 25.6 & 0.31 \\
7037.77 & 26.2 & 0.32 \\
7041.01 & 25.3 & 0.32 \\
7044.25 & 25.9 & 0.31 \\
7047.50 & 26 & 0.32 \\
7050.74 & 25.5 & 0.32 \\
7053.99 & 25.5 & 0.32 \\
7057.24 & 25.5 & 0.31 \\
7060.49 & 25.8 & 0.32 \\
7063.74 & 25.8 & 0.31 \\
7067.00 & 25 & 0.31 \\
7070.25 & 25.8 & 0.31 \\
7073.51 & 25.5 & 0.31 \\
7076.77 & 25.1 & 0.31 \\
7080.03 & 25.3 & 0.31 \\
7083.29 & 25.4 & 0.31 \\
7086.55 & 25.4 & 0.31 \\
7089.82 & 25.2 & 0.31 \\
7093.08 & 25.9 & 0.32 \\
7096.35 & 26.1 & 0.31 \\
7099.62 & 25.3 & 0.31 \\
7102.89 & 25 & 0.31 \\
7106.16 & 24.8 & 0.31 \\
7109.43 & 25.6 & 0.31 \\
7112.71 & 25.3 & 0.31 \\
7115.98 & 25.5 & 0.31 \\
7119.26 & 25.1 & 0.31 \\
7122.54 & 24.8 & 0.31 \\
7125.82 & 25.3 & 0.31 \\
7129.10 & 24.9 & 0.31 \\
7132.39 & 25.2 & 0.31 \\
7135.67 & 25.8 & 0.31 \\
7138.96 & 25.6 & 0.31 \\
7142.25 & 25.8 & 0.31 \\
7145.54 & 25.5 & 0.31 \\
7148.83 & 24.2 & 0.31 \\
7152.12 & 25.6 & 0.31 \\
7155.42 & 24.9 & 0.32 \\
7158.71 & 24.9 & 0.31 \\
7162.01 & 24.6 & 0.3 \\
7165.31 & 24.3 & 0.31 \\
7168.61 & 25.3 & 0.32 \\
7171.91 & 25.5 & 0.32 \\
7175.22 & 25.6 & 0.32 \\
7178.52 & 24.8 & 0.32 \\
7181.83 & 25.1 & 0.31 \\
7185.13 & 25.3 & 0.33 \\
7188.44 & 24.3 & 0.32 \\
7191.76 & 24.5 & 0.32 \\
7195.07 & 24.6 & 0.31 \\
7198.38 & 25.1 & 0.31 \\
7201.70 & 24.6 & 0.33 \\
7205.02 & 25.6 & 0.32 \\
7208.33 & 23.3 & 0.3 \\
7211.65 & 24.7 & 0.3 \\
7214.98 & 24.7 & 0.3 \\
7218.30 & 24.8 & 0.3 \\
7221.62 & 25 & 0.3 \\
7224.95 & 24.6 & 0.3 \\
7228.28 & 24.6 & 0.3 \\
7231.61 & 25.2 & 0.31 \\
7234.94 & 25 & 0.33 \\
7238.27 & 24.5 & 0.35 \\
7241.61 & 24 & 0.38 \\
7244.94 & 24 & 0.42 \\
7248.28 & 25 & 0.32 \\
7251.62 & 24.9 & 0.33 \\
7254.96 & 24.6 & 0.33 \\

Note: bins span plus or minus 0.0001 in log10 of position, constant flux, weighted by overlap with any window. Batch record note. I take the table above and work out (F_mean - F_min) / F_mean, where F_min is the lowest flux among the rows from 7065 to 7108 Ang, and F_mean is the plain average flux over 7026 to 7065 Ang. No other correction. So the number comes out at 0.035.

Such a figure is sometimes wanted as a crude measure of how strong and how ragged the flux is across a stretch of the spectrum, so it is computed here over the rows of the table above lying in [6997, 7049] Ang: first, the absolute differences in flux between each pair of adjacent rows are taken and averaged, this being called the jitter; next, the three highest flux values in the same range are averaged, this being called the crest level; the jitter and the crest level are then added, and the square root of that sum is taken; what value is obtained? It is 5.16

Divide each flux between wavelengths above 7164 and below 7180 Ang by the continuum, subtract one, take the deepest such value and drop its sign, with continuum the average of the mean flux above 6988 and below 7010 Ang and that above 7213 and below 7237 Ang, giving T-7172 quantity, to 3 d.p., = 0.045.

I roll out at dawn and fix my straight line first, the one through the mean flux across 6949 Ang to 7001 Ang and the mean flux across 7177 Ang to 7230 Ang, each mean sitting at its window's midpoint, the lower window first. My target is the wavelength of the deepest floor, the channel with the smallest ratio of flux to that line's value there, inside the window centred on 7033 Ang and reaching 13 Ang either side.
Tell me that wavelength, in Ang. 7021.58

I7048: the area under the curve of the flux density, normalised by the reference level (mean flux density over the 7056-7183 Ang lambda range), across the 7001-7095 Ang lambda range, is 95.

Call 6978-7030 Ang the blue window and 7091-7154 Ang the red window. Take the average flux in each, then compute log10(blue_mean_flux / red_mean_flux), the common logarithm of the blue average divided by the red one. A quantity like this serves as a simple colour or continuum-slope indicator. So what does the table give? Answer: 0.0101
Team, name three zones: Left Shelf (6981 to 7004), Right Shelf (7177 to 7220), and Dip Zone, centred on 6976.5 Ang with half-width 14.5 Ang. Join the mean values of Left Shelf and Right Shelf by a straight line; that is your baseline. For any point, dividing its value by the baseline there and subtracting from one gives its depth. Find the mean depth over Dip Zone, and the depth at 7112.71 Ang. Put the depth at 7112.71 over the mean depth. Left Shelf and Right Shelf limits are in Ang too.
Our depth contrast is 0.4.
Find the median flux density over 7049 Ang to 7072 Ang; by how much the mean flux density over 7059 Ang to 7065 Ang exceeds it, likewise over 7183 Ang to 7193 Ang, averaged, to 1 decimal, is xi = -0.2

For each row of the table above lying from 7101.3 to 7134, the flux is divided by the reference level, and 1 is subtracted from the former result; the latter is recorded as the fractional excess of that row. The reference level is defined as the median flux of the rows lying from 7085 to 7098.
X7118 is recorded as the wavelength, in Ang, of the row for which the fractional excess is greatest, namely 7109.43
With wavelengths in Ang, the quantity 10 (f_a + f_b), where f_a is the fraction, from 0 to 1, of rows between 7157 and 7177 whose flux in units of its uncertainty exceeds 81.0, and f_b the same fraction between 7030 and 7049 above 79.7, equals 10.0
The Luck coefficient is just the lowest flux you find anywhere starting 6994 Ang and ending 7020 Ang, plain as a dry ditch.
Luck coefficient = 25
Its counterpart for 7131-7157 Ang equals 24.2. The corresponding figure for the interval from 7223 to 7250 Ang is 24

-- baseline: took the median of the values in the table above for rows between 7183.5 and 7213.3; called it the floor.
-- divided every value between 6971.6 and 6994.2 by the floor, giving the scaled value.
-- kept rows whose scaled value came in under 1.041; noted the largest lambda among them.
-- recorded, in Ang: 6979.67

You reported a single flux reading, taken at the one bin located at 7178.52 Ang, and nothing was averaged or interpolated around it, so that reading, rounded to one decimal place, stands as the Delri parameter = 24.8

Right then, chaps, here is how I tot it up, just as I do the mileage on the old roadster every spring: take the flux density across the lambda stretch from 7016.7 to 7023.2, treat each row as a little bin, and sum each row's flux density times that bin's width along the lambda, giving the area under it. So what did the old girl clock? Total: 166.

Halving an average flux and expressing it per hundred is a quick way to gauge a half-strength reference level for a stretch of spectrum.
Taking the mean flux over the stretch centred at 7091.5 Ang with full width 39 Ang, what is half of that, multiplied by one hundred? 1269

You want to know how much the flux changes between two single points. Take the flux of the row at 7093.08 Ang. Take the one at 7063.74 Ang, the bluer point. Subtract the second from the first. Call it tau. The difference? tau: 0.1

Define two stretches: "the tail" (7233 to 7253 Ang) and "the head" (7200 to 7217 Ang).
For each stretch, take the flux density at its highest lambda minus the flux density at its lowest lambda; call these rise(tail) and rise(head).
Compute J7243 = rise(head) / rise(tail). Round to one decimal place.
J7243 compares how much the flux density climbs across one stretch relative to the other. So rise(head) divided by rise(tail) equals -1.0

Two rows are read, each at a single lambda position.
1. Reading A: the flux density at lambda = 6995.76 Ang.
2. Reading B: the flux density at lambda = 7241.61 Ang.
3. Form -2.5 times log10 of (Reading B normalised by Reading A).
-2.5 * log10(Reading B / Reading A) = 0.099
